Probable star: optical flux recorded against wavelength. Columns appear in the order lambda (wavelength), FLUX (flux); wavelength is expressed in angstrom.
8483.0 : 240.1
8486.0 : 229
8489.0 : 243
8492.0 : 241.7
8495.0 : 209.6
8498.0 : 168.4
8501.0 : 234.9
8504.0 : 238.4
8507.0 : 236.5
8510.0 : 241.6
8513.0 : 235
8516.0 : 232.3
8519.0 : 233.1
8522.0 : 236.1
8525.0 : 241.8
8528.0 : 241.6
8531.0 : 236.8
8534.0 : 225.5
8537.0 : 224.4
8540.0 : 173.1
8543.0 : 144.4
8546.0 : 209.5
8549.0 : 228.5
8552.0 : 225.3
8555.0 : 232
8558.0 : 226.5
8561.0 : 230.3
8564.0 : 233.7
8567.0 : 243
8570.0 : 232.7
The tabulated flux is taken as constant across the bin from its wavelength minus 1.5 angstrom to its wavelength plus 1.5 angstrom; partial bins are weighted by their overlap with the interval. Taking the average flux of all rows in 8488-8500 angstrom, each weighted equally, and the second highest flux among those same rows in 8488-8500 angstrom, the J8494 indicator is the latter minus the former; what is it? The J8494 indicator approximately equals 26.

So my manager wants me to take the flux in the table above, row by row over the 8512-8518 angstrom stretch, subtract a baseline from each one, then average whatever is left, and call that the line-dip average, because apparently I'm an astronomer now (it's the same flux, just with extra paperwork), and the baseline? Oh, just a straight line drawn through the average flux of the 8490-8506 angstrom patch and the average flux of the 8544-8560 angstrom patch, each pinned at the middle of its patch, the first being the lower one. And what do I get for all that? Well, 13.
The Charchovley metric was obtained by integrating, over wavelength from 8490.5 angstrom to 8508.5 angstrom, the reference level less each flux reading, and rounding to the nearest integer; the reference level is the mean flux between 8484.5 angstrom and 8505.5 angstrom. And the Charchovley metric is 36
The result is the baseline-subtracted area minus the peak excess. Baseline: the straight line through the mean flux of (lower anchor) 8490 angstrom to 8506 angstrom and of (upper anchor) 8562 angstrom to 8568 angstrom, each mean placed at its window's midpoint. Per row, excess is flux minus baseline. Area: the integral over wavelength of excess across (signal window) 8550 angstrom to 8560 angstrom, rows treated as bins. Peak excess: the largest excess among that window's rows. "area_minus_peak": -63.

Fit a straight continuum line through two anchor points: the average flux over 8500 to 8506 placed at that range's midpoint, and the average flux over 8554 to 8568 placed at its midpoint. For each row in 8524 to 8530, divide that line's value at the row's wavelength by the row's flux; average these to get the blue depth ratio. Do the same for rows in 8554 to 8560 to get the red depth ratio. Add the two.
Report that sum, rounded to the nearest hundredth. 1.99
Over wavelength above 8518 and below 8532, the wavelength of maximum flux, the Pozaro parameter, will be 8525.0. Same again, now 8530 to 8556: 8531.0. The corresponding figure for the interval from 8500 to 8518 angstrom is 8510.0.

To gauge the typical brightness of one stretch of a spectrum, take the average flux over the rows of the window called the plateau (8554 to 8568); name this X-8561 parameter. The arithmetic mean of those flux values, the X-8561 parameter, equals 233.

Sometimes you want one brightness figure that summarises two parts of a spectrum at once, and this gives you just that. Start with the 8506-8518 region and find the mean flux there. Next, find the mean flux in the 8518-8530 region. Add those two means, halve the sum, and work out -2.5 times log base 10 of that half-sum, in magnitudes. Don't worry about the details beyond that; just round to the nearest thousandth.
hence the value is -5.938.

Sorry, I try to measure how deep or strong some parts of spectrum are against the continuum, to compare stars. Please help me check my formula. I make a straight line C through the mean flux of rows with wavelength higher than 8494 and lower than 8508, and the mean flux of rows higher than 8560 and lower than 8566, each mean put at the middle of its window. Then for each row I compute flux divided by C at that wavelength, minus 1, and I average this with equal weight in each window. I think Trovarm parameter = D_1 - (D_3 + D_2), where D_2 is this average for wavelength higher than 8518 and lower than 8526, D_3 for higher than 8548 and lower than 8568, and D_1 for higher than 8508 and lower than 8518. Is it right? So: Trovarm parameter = 0.01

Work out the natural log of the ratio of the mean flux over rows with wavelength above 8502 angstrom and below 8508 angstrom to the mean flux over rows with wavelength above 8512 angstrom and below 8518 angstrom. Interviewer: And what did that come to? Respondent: 0.016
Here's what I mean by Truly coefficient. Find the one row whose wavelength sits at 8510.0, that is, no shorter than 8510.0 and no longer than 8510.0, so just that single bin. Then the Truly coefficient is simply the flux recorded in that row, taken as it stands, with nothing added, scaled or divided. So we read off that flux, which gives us 241.6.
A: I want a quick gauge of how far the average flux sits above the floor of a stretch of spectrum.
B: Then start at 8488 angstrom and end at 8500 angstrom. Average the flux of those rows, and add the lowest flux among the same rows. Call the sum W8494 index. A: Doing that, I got 384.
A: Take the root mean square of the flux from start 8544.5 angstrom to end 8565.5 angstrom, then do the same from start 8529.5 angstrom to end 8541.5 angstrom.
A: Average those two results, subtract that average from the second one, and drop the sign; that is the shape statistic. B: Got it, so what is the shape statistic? 5.2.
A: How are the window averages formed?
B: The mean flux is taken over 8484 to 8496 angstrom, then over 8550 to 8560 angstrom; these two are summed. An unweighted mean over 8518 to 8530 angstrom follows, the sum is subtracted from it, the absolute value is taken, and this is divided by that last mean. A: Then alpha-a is 0.93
